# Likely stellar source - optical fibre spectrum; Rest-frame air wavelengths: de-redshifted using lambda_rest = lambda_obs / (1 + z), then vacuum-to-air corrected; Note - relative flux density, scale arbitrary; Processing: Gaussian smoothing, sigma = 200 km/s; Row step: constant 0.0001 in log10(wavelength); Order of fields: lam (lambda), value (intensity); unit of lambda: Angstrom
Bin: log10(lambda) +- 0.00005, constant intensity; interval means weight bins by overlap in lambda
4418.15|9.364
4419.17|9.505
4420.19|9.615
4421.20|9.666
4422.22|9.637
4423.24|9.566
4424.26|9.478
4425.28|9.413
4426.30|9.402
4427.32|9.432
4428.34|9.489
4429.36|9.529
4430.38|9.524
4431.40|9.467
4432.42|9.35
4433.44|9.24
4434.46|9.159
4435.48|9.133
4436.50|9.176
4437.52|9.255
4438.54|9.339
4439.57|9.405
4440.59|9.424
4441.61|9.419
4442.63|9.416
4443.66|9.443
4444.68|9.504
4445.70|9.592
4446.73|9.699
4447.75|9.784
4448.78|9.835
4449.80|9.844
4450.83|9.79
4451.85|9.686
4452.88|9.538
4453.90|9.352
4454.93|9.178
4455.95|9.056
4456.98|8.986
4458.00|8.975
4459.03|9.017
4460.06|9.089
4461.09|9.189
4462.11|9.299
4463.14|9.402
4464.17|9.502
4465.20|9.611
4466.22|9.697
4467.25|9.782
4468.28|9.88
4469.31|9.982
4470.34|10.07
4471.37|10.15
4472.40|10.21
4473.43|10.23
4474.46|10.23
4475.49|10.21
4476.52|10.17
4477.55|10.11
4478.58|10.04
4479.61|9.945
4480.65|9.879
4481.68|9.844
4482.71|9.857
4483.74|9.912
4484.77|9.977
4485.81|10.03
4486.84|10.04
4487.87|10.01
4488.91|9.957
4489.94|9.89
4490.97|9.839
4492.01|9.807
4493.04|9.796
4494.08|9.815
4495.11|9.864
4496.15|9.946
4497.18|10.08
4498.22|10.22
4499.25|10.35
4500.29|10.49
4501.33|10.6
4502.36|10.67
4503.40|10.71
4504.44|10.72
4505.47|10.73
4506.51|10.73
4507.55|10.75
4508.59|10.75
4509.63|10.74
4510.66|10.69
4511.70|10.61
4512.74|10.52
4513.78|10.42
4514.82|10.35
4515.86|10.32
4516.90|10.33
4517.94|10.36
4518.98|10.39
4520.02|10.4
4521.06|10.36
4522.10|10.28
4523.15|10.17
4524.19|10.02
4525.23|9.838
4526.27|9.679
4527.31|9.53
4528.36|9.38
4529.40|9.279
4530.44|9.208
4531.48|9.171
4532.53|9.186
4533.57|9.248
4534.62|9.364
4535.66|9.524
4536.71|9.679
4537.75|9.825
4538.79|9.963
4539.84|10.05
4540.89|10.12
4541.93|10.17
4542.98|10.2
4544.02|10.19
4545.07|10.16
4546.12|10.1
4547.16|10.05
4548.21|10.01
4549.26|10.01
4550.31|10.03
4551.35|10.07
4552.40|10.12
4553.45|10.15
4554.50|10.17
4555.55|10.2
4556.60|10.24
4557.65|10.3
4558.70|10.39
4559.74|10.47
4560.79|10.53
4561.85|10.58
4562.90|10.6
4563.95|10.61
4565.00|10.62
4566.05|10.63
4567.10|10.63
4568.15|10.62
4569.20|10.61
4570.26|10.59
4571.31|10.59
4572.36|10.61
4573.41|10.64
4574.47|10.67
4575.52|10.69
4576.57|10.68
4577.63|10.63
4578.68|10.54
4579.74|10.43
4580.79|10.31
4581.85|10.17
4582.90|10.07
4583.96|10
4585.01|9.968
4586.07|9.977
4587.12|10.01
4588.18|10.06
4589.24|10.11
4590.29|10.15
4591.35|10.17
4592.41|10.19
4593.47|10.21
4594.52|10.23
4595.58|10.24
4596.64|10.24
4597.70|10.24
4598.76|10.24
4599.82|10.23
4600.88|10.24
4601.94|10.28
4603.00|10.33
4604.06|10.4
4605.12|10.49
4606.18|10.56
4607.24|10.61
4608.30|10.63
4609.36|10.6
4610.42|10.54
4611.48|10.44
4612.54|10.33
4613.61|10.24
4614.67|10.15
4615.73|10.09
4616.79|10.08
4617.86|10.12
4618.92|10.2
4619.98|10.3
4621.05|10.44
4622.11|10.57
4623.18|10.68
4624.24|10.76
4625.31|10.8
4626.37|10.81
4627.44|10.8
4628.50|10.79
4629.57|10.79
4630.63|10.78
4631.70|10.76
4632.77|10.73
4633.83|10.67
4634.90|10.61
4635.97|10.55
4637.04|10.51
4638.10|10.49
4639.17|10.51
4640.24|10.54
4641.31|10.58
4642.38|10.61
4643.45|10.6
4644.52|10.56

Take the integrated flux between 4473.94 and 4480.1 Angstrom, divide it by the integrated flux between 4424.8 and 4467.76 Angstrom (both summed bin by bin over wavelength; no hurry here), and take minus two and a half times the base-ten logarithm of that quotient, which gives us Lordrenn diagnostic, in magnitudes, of 2.0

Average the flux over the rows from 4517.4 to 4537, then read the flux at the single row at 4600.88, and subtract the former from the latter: 0.50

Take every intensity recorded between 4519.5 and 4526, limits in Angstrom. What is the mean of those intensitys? 10.2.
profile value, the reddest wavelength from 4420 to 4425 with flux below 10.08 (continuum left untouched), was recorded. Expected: 4424.26 Angstrom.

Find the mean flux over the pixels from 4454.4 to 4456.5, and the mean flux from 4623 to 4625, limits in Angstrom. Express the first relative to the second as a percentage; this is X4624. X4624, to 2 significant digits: 85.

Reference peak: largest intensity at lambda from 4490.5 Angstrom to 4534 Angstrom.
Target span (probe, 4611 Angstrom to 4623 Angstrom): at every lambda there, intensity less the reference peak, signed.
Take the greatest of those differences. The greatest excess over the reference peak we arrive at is -0.2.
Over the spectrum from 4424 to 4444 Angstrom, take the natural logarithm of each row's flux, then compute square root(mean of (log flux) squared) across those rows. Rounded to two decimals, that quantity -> 2.24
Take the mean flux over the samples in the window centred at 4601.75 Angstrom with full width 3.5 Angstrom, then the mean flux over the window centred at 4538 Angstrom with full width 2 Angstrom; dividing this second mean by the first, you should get 0.96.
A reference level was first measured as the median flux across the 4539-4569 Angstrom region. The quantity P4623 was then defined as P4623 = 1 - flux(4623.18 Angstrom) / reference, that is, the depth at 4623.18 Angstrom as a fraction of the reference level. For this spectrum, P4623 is -0.05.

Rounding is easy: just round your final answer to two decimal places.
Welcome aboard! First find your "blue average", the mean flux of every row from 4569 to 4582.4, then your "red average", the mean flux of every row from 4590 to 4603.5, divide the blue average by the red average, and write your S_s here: 1.03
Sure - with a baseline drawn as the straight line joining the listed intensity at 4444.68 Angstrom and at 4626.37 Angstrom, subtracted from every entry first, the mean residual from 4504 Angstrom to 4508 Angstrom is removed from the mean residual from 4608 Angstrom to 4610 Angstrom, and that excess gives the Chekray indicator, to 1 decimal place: -0.9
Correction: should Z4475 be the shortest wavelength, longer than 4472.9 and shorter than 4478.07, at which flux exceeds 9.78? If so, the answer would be 4473.43 Angstrom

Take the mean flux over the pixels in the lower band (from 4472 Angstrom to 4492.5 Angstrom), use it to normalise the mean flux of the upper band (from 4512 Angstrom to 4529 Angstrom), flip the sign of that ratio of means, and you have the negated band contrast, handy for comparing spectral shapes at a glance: -1.01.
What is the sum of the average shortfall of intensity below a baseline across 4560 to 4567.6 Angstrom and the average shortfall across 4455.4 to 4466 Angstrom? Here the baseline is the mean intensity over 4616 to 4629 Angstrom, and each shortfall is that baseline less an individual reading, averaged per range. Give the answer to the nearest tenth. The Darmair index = 1.2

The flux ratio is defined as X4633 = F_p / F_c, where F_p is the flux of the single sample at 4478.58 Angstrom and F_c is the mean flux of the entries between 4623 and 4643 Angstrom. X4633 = 0.94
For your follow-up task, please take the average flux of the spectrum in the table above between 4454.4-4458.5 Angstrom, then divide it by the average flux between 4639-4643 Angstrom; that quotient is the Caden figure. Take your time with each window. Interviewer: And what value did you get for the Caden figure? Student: 0.86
